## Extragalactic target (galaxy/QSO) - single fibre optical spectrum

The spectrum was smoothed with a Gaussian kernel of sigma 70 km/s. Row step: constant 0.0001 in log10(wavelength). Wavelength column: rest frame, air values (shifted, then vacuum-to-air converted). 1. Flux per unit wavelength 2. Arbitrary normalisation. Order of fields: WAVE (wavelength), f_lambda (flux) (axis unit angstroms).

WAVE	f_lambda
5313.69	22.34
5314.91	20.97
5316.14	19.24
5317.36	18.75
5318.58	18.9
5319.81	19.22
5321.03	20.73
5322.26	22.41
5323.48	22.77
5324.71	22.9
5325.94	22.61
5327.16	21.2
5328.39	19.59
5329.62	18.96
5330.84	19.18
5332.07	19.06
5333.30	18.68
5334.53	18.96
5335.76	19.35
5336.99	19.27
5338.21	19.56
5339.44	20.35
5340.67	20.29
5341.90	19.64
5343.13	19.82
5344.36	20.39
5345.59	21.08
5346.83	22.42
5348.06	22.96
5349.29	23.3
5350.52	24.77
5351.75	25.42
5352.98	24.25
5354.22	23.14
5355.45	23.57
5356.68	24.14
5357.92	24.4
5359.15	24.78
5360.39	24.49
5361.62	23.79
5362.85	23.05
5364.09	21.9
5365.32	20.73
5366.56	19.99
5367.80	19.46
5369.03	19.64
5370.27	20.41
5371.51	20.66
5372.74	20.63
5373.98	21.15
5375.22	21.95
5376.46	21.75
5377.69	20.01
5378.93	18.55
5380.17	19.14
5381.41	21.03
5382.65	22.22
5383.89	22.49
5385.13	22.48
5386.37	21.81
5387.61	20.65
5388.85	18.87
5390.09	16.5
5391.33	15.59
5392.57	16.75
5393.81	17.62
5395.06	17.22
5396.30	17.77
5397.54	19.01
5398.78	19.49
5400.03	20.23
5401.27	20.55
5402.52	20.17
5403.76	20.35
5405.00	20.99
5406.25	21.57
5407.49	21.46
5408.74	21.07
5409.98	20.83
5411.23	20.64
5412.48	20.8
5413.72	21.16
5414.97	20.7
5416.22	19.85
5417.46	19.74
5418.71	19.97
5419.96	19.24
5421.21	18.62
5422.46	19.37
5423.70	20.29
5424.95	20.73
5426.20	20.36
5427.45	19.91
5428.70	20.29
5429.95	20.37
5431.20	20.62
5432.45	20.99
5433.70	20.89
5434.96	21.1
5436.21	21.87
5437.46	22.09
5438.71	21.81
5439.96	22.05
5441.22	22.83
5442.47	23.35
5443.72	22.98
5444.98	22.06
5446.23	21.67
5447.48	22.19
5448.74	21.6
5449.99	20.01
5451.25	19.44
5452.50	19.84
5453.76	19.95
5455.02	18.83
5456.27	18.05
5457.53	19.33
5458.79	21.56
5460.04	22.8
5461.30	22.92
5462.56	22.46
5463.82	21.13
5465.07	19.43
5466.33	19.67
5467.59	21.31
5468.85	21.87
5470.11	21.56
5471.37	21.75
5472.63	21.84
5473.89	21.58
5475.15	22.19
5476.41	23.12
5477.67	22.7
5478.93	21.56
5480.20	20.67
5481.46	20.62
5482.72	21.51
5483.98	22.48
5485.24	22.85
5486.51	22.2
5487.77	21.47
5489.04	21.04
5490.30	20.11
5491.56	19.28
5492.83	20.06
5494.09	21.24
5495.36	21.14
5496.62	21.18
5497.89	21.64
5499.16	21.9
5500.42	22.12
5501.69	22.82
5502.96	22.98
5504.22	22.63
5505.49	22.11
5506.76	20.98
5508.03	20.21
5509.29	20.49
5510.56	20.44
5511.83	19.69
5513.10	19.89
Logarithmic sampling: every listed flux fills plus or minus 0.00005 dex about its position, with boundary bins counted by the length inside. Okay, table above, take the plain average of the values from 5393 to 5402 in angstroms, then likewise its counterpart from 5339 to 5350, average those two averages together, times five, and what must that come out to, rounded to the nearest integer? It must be 100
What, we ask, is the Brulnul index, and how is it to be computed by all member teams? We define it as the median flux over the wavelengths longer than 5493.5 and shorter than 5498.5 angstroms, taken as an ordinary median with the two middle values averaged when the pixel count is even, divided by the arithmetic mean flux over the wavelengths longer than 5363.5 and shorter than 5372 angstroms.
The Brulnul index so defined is 1.04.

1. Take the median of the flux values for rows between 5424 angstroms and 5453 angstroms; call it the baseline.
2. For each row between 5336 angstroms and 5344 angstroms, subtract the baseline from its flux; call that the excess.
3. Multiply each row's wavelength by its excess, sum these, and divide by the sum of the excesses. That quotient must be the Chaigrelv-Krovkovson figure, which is 5339.8 angstroms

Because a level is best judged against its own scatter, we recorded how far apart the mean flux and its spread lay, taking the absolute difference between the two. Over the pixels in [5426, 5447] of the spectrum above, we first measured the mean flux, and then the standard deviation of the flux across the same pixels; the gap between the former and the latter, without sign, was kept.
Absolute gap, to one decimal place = 20.5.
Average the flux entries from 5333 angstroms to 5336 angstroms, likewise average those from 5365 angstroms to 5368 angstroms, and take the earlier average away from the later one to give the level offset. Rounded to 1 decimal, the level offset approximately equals 1.1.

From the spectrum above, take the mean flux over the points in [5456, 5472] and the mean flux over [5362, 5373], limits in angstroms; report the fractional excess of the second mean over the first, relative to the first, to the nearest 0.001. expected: -0.016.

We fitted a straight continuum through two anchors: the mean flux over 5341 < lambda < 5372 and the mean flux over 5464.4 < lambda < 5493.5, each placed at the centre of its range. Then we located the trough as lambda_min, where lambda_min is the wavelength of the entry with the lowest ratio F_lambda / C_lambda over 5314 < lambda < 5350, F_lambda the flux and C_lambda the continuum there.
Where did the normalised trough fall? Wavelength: 5317.36 angstroms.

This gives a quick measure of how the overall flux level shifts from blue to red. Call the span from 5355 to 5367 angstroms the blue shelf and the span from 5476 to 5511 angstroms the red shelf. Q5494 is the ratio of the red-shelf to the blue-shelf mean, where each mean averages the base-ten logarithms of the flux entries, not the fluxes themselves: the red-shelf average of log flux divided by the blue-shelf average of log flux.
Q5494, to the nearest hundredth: 0.98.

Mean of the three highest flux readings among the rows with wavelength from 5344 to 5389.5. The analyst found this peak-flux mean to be 25.0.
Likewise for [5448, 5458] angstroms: 20.5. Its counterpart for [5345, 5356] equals 24.8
